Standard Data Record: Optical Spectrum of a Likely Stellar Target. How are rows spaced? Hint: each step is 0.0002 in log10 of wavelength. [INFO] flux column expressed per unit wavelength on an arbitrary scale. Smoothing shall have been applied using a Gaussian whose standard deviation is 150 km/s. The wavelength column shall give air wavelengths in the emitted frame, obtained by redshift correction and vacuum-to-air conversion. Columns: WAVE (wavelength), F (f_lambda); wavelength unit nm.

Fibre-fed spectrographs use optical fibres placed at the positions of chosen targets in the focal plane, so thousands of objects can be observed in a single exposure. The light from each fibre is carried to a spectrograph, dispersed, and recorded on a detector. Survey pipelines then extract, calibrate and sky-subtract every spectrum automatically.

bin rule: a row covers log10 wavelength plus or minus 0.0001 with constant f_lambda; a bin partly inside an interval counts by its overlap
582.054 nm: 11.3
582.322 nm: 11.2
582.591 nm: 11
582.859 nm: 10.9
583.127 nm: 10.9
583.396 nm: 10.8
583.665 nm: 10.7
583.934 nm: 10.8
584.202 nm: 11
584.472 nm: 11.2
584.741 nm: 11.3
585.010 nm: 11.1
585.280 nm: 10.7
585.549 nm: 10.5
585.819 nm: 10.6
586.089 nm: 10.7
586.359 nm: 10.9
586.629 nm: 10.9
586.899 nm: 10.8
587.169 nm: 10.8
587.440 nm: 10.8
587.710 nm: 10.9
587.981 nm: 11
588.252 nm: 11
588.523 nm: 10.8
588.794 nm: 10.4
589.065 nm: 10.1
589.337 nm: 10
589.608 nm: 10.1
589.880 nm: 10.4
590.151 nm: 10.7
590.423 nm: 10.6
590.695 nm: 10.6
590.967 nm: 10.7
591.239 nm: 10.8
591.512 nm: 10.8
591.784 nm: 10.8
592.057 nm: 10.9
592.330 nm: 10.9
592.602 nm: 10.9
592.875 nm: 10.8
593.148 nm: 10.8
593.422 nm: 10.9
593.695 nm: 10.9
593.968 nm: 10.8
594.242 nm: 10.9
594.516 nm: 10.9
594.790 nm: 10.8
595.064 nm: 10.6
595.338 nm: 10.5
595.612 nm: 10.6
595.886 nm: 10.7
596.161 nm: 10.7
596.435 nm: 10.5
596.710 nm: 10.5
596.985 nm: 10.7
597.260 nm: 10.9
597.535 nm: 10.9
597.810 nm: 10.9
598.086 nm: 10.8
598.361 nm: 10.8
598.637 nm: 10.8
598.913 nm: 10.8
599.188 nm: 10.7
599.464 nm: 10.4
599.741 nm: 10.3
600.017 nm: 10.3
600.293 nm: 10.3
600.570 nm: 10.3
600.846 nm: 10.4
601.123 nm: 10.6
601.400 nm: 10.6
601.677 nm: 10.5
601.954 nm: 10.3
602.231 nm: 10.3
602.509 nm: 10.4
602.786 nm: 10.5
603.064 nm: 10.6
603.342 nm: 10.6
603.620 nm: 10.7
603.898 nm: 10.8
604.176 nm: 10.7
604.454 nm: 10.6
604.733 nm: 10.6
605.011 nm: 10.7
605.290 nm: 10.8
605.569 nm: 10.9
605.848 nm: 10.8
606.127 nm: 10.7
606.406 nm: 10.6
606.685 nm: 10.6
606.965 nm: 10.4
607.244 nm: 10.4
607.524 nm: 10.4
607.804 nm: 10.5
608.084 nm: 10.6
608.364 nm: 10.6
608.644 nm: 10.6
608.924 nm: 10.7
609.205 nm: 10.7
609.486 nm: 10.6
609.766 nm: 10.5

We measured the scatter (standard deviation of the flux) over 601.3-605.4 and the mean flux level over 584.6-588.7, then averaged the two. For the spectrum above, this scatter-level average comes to 5.50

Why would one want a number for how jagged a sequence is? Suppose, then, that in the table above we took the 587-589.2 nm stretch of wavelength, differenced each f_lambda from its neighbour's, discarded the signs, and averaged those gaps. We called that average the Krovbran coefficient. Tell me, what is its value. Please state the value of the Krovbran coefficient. 0.157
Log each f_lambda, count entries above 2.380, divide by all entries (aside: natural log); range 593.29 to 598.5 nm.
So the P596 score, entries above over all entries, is 0.4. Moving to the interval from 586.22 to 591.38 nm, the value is 0.3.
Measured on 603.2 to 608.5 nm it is 0.1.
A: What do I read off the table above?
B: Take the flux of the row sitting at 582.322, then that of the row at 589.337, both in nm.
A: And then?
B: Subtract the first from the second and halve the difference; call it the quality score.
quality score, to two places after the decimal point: -0.60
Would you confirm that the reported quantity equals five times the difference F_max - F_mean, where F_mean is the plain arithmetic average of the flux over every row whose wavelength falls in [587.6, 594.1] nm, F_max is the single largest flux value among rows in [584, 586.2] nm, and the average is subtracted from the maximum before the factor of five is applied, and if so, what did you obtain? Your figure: 3.0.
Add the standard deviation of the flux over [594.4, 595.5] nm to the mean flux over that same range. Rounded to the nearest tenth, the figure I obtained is 10.9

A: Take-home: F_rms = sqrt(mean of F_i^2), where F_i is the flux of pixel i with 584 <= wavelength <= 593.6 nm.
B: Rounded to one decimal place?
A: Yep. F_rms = 10.8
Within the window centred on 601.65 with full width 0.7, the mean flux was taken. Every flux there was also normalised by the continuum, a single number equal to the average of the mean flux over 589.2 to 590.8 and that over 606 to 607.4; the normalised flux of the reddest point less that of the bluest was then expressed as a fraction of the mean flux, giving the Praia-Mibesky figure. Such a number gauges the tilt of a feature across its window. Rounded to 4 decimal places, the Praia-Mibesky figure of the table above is -0.0027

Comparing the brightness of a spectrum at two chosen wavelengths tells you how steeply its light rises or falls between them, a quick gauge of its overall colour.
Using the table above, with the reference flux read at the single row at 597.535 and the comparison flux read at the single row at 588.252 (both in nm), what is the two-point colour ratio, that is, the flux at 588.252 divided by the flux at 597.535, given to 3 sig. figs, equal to 1.01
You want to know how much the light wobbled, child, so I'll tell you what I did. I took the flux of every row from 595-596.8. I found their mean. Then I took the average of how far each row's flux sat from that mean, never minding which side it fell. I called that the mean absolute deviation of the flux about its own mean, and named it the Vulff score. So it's 0.073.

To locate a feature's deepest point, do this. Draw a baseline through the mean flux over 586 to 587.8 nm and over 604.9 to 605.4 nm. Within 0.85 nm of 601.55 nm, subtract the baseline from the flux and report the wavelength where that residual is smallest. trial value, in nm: 601.954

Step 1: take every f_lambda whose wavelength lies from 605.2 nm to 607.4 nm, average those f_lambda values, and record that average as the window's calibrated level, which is 10.65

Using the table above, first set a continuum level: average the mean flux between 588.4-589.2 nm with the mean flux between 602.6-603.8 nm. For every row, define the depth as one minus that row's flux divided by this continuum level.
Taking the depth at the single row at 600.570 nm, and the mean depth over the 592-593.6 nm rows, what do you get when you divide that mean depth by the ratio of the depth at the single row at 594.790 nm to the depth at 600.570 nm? 0.025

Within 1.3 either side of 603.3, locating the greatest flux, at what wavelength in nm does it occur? 603.898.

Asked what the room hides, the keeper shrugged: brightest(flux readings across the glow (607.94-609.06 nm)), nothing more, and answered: 10.7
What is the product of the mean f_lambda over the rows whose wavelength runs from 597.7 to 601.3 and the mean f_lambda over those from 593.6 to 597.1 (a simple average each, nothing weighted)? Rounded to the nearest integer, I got 113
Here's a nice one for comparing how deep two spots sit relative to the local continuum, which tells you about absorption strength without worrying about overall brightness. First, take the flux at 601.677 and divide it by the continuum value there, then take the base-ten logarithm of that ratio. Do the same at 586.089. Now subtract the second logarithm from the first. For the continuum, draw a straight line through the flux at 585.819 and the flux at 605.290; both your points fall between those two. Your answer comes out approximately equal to -0.015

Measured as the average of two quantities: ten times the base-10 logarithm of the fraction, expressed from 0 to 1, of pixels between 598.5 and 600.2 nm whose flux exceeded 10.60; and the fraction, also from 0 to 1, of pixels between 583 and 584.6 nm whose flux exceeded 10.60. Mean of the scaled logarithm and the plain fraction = -1.0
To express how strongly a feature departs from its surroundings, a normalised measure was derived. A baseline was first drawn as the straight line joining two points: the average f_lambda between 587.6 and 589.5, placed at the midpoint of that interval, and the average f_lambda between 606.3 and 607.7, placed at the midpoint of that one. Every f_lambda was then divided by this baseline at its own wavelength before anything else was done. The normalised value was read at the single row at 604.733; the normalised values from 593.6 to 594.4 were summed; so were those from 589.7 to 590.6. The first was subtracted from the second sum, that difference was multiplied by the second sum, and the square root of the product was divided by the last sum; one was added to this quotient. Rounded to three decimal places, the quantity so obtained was 1.845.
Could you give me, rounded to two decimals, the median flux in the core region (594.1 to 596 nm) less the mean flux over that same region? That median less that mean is -0.01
